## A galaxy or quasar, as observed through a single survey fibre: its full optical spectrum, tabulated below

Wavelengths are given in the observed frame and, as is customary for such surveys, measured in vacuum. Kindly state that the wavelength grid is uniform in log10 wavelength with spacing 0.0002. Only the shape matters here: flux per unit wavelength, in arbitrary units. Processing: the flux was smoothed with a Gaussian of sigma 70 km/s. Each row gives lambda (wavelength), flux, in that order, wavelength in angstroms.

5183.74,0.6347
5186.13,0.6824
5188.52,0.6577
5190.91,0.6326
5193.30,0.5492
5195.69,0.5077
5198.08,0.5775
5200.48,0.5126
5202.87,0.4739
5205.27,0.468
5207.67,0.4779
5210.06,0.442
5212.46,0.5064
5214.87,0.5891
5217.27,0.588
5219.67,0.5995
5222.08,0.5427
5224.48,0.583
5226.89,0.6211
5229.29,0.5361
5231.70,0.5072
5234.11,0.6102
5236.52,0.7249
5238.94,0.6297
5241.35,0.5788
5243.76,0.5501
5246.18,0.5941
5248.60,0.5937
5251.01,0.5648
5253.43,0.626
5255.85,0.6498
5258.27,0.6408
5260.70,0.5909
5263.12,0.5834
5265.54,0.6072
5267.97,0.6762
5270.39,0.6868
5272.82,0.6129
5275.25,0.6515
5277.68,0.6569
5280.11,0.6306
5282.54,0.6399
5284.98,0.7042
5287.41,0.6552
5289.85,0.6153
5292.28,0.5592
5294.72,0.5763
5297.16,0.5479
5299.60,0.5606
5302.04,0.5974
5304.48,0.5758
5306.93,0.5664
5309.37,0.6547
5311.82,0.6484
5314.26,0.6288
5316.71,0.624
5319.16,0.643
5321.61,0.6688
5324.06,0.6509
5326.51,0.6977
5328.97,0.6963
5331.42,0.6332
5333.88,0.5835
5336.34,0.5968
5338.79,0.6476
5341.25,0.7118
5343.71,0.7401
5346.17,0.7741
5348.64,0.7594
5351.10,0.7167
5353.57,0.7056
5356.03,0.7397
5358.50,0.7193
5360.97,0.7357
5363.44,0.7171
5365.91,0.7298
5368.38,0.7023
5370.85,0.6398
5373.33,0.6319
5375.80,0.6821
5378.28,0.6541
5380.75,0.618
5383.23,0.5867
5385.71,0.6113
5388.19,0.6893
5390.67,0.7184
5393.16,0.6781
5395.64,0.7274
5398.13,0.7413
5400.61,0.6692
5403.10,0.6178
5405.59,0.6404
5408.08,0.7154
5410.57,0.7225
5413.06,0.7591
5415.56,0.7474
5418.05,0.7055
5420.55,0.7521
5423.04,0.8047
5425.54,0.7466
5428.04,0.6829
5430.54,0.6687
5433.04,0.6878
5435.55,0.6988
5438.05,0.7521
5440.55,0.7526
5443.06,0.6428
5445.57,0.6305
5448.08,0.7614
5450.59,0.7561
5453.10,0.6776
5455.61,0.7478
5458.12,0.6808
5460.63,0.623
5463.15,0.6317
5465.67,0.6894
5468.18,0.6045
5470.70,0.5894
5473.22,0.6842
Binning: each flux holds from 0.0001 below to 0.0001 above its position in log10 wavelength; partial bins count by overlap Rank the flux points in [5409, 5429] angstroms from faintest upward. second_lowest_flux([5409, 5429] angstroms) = 0.7055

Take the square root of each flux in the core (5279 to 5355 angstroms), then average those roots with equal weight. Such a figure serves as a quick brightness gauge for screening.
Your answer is 0.803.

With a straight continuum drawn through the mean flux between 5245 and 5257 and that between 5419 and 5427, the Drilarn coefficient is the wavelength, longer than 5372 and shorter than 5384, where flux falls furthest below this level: 5383.23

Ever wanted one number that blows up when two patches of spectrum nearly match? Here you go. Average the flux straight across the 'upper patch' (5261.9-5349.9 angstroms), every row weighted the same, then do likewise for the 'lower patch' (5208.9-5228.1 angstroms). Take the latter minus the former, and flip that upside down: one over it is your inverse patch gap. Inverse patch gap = -12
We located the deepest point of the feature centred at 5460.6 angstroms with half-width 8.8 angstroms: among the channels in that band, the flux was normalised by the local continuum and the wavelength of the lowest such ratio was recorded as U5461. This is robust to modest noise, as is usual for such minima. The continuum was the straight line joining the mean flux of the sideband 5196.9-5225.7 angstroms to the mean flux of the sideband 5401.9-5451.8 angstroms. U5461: 5468.18 angstroms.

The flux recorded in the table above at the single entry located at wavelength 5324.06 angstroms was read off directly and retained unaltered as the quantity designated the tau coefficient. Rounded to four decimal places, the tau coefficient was 0.6509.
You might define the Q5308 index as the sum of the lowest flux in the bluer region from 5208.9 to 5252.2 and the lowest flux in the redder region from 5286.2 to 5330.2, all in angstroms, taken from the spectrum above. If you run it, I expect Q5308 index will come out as 0.99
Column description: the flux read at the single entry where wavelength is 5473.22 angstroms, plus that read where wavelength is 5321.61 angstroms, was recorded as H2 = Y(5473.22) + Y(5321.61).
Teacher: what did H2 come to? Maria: 1.35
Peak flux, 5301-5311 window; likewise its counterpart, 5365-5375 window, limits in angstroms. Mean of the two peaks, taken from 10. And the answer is 9.31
